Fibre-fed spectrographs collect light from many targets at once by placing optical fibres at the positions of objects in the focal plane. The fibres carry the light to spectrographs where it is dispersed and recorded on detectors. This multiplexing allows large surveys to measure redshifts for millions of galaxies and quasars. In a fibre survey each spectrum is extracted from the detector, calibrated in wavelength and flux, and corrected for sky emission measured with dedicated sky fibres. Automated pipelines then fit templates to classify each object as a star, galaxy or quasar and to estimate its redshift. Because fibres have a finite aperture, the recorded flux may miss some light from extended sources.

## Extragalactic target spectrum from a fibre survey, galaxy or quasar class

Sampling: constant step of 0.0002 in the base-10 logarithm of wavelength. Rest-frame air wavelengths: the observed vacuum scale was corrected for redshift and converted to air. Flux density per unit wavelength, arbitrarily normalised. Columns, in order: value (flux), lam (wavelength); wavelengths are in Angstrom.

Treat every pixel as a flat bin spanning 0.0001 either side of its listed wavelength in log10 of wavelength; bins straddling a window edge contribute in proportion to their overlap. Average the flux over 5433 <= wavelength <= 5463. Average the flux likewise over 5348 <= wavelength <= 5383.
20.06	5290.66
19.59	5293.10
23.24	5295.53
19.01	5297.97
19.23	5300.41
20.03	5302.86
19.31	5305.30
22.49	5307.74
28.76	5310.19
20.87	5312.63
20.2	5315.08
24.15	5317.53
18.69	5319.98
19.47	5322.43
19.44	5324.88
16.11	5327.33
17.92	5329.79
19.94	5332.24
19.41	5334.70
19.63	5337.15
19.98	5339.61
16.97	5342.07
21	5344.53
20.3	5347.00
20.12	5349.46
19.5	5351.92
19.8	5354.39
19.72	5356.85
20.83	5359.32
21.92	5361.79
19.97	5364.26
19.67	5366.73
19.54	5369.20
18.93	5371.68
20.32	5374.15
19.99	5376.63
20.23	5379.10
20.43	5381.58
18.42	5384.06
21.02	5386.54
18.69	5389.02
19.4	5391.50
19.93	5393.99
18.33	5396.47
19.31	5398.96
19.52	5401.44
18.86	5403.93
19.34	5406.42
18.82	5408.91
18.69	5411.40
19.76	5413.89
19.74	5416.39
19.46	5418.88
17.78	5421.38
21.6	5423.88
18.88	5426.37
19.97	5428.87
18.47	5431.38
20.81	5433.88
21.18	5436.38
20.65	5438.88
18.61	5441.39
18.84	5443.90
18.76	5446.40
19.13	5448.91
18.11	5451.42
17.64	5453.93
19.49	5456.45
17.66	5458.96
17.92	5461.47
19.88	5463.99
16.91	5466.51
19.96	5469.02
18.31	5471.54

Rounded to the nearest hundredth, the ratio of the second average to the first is 1.05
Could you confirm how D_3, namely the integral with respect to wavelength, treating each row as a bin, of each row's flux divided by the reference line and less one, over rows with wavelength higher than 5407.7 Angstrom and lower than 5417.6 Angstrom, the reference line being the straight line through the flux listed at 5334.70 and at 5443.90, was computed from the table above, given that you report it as 0.13 Angstrom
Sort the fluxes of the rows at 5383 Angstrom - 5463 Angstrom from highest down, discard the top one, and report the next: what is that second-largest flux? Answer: 21.18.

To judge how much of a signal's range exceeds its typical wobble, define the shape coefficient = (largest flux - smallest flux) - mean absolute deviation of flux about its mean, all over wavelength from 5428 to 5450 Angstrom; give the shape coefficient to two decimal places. 1.78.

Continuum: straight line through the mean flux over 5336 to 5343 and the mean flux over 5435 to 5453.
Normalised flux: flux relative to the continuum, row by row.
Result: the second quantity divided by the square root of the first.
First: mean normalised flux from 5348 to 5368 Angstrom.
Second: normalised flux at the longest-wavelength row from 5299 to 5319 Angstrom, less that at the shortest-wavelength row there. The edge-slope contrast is 0.250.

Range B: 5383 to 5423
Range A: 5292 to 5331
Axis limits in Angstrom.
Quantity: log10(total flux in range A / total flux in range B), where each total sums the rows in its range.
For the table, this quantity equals 0.029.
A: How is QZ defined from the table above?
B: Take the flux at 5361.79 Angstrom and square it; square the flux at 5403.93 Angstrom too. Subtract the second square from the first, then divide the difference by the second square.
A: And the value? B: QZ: 0.35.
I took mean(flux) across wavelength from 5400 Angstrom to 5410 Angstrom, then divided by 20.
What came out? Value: 0.96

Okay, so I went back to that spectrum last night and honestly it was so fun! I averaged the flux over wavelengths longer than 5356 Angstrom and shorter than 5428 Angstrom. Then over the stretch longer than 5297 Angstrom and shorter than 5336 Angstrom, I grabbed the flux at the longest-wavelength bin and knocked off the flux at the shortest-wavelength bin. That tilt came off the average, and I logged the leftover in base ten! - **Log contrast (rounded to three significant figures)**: 1.28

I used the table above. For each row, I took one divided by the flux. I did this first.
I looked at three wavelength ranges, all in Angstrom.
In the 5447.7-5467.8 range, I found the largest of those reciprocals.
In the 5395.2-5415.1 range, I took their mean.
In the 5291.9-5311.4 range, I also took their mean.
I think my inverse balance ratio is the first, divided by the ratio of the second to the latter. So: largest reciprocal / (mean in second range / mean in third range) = 0.0535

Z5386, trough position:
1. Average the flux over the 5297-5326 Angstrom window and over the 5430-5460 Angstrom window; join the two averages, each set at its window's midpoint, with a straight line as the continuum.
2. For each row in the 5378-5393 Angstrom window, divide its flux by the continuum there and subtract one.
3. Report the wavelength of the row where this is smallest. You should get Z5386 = 5384.06 Angstrom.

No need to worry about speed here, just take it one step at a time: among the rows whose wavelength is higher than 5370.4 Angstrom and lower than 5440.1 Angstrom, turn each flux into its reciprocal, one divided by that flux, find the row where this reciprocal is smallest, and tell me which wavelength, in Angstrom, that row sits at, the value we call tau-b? 5423.88 Angstrom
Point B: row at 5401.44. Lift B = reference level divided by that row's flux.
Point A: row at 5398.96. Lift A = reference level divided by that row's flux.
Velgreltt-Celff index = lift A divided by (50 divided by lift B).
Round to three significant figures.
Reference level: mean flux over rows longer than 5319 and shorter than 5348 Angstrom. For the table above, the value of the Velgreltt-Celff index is 0.0193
